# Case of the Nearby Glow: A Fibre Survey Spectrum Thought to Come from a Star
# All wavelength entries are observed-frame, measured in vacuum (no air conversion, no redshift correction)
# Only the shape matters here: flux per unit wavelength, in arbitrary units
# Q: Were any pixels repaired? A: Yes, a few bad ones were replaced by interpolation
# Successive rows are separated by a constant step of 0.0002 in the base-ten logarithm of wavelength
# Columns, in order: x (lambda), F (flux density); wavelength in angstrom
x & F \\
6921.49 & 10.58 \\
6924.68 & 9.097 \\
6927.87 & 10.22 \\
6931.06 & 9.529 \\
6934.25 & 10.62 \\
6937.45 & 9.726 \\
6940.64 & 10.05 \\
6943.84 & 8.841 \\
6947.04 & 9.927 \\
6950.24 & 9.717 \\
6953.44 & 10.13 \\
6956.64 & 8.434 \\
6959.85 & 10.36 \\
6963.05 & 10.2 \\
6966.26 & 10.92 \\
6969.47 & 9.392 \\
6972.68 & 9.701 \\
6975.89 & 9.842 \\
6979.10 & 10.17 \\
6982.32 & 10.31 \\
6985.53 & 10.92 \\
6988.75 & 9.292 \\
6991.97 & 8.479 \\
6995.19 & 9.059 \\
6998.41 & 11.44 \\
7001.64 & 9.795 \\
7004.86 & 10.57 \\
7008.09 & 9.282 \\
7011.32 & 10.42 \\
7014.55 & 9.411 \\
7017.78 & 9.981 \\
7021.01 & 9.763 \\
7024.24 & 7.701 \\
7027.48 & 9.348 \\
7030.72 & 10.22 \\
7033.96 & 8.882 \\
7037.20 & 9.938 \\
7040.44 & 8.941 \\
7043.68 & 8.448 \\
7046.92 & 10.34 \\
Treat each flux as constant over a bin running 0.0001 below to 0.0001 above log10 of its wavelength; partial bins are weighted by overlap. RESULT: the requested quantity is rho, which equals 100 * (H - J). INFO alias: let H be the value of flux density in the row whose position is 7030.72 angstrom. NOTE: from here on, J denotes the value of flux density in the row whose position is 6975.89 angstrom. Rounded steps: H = 10.22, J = 9.842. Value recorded 38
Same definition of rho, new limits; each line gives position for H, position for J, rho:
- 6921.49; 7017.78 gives 60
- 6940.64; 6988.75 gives 76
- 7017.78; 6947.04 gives 5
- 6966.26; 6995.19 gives 186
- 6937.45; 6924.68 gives 63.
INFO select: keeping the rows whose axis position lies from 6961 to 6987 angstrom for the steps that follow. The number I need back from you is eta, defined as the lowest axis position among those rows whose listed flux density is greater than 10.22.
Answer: 6966.26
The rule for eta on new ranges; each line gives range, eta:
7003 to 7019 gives 7004.86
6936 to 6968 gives 6959.85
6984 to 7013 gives 6985.53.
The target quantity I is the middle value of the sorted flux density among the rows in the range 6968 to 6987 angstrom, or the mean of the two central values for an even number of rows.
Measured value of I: 10.0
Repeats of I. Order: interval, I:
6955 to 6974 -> 10.0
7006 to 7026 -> 9.6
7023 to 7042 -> 9.1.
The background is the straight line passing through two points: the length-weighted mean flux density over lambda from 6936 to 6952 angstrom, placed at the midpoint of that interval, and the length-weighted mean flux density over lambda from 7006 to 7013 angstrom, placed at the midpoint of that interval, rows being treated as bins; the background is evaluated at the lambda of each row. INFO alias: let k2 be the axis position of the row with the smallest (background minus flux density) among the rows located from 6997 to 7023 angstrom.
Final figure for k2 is 6998.41 angstrom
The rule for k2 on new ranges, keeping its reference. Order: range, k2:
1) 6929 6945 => 6934.25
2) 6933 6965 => 6934.25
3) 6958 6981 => 6966.26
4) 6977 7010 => 6998.41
